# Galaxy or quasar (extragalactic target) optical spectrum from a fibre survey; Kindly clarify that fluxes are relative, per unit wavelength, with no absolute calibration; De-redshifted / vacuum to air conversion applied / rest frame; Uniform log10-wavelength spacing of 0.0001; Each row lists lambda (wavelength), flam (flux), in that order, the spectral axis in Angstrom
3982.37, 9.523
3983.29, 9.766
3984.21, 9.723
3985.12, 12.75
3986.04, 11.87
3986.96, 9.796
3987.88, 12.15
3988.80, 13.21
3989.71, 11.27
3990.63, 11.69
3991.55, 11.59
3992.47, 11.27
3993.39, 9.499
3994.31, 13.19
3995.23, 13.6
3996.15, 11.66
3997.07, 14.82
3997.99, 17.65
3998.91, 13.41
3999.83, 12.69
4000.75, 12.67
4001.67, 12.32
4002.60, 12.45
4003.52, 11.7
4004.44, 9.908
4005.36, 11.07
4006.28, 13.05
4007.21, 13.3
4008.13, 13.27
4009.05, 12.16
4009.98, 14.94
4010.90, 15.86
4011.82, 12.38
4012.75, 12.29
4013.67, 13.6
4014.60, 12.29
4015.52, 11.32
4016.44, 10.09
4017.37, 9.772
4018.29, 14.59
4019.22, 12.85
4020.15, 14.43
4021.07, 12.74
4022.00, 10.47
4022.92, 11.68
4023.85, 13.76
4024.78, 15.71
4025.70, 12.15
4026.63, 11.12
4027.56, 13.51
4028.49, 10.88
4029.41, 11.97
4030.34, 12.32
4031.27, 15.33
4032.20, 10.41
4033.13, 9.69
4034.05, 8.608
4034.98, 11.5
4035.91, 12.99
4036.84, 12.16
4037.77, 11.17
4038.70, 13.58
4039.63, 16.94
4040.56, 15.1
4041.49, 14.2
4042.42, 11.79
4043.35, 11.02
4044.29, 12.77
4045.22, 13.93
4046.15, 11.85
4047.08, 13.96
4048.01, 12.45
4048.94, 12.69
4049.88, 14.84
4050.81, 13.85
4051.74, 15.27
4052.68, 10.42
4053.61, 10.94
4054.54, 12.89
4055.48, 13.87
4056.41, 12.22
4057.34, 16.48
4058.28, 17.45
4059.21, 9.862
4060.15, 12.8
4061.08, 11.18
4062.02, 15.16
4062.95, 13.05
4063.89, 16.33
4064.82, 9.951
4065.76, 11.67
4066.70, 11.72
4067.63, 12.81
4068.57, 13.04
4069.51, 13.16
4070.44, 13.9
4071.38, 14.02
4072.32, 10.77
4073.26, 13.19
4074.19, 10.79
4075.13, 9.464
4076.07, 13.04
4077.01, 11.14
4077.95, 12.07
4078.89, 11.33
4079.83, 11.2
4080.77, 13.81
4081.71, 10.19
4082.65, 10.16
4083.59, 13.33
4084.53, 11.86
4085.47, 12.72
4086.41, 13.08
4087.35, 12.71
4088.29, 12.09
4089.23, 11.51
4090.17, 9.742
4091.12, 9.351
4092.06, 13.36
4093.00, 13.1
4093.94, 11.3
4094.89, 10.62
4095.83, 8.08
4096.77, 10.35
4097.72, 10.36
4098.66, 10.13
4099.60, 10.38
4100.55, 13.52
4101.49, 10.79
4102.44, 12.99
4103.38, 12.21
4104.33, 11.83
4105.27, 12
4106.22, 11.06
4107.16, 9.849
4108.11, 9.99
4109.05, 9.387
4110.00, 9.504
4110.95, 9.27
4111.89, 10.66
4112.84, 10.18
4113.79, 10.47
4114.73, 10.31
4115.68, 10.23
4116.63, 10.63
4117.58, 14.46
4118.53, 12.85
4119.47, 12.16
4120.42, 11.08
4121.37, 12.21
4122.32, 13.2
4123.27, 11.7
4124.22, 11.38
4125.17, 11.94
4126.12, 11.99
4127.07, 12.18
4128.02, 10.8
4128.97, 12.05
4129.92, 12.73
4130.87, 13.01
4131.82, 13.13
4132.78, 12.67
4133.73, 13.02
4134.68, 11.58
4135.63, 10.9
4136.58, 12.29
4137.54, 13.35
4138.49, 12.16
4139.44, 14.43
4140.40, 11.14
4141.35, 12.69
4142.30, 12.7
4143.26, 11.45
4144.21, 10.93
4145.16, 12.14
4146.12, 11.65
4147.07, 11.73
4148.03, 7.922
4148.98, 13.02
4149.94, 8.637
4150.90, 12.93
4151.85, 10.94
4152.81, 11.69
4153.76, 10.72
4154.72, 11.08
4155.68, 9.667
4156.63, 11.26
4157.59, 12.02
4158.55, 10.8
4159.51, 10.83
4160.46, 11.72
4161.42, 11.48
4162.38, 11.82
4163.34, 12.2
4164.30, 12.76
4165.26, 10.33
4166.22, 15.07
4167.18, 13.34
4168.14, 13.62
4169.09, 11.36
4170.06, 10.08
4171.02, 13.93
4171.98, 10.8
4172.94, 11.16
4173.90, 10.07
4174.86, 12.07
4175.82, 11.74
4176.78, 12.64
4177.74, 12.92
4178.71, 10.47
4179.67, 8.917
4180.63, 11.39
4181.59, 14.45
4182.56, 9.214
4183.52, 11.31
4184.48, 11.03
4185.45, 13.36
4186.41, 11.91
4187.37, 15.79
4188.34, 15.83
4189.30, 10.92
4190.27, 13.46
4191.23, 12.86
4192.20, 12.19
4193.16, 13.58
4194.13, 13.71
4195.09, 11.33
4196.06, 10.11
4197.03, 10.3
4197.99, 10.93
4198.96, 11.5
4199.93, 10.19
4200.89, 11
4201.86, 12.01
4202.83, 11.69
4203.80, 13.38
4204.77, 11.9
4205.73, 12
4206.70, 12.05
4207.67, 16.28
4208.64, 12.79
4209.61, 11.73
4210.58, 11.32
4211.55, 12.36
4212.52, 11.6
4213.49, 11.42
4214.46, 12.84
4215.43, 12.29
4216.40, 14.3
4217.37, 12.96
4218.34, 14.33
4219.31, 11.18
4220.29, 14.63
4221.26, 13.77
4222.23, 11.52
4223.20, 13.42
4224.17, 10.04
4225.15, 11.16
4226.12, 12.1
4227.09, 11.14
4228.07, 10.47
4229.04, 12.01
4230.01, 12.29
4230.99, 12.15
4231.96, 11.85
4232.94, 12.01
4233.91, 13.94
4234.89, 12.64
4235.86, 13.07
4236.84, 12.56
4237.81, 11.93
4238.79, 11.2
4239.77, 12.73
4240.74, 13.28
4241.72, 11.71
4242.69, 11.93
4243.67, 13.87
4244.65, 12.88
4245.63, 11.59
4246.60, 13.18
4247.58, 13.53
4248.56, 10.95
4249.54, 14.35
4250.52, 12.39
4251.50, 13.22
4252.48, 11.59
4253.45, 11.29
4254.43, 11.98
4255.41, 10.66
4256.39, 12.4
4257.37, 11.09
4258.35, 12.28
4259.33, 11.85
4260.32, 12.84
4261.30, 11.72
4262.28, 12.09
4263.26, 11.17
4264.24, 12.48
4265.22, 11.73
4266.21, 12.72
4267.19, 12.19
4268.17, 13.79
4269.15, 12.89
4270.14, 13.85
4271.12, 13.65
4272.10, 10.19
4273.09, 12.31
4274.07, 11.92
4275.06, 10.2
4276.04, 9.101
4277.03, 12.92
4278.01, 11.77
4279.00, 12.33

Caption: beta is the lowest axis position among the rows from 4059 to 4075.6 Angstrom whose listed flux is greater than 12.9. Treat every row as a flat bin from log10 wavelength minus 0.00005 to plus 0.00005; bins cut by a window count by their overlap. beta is 4062.02 Angstrom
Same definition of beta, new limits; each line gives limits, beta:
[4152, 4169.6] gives 4166.22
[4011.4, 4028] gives 4013.67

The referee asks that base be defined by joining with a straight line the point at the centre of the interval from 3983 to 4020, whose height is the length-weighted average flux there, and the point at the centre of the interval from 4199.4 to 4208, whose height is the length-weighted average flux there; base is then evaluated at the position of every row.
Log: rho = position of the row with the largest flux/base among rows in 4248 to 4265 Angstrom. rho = 4249.54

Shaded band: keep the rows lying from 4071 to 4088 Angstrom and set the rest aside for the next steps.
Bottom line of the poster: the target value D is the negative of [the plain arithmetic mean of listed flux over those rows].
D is -11.9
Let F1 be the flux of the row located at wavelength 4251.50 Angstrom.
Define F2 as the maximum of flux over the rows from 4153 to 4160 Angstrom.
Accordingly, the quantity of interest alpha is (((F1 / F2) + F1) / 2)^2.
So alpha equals 51.3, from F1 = 13.22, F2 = 12.02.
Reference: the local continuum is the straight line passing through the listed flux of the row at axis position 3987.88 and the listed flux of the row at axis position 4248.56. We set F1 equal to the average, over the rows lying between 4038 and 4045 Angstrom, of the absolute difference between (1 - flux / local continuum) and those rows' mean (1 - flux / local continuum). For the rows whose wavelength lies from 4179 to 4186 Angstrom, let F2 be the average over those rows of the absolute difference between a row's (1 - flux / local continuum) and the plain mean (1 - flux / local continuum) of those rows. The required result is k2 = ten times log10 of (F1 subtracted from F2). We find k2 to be -37.0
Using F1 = 0.13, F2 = 0.128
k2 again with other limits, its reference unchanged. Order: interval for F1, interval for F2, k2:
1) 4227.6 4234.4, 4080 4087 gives -12.9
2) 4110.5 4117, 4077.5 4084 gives -11.4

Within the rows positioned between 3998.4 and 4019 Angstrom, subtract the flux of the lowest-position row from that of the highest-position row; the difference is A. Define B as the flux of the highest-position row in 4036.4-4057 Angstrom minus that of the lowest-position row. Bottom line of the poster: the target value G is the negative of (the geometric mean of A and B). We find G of -0.3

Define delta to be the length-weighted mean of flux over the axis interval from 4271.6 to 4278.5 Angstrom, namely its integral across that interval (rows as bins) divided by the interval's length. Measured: 11.2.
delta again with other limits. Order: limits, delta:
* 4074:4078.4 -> 11.3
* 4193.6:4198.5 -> 11.3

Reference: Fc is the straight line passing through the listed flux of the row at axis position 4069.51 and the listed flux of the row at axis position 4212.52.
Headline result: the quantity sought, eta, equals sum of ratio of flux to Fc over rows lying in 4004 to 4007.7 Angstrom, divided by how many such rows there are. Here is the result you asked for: 0.85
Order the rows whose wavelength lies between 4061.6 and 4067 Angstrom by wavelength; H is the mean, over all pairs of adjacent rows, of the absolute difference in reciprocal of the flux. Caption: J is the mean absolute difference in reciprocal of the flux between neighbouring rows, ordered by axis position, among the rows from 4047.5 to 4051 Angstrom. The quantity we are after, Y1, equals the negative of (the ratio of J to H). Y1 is -0.4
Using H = 0.0161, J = 0.0059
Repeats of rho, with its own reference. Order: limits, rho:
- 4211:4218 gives 4216.40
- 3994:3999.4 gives 3997.99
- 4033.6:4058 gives 4039.63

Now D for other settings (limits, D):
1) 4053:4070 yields -13.0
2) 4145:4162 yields -11.1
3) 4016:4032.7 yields -12.4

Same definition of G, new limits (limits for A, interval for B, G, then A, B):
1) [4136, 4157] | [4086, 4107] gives -1.4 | -1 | -2.0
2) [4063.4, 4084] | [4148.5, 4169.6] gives -2.2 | -3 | -1.7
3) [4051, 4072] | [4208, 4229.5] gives -1.0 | -1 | -0.8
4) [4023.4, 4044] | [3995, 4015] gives -1.9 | -3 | -1.3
